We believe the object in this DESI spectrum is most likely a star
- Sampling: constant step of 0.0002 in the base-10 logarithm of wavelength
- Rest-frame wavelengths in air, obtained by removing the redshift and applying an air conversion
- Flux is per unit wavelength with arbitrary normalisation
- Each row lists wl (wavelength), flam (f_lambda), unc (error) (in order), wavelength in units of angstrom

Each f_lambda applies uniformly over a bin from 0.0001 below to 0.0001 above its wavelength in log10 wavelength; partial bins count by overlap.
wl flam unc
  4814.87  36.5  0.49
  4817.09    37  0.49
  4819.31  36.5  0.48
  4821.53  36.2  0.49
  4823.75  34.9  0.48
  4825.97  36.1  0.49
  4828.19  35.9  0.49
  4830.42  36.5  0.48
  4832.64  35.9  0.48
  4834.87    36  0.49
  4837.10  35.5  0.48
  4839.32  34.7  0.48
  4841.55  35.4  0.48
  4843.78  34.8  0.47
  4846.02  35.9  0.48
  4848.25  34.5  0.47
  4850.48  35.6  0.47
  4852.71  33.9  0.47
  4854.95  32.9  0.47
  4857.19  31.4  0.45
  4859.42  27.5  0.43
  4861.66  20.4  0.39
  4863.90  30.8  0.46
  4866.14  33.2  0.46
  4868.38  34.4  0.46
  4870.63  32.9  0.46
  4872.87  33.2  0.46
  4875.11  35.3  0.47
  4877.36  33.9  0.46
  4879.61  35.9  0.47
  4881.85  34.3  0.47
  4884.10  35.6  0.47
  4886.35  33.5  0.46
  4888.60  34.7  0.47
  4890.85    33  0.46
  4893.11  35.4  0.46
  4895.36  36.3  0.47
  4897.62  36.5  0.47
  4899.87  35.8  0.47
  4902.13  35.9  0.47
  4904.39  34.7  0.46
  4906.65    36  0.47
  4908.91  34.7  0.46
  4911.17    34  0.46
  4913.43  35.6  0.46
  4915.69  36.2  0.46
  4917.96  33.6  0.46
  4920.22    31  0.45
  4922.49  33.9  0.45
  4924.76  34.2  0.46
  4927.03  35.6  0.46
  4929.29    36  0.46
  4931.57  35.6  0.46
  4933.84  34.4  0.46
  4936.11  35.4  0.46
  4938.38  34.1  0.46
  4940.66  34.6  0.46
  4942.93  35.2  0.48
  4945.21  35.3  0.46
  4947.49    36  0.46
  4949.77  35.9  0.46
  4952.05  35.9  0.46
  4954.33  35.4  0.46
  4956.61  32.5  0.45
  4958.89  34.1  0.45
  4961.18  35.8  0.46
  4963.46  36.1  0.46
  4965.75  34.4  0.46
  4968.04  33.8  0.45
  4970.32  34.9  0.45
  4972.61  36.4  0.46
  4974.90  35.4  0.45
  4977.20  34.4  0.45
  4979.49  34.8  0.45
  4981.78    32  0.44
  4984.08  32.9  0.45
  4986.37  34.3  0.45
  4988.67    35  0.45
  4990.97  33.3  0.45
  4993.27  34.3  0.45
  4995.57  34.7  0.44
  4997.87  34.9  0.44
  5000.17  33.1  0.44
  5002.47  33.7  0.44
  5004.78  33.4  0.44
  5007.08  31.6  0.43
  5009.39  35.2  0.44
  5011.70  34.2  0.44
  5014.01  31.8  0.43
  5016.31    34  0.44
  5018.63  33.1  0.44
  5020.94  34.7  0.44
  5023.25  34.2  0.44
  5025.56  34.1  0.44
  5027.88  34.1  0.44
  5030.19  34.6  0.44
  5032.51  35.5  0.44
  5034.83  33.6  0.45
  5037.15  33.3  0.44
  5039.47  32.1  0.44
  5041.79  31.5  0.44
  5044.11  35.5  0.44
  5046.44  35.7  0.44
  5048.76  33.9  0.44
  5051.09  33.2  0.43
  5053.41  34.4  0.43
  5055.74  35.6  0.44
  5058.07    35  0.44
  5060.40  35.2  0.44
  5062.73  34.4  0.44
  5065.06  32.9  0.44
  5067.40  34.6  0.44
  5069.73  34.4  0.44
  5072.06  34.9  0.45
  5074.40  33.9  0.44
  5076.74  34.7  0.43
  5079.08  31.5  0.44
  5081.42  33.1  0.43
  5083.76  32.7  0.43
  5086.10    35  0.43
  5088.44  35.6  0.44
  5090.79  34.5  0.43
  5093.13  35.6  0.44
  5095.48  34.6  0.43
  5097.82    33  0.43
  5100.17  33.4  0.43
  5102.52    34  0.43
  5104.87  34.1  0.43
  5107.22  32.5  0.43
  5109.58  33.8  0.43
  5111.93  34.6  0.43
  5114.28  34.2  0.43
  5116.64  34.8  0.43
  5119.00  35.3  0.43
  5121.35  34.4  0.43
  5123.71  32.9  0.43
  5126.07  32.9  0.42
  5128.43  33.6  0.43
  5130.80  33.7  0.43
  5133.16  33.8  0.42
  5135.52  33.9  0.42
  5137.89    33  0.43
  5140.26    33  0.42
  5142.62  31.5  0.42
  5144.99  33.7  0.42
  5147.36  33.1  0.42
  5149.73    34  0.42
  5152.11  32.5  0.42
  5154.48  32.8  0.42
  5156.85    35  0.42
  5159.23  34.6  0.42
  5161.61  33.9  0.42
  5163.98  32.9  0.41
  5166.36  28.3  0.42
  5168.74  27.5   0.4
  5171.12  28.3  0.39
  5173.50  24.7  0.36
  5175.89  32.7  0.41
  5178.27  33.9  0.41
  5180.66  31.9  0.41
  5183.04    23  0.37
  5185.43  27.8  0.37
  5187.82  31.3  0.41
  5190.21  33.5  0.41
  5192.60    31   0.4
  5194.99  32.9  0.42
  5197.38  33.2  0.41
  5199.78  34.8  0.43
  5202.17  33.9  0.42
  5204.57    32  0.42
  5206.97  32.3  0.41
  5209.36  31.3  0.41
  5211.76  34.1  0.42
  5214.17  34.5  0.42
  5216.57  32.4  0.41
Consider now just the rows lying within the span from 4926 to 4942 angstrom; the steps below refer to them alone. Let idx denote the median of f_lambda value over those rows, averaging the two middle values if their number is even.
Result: 35.4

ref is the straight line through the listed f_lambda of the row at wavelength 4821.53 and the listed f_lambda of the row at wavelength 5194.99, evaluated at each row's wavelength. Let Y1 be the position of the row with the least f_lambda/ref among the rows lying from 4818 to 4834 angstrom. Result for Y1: 4823.75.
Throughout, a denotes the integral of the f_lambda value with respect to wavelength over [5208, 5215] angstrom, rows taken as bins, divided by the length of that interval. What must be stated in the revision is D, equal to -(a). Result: -33.2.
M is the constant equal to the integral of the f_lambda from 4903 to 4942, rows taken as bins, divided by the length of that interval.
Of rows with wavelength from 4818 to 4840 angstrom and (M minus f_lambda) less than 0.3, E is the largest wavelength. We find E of 4839.32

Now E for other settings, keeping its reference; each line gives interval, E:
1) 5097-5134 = 5121.35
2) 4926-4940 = 4936.11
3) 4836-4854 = 4850.48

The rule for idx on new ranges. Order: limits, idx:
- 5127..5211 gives 32.9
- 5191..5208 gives 32.9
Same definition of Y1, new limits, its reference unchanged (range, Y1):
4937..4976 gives 4956.61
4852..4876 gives 4861.66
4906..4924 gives 4920.22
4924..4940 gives 4924.76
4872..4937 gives 4920.22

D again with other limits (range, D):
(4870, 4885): -34.5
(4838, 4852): -35.1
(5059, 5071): -34.3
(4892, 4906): -35.8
